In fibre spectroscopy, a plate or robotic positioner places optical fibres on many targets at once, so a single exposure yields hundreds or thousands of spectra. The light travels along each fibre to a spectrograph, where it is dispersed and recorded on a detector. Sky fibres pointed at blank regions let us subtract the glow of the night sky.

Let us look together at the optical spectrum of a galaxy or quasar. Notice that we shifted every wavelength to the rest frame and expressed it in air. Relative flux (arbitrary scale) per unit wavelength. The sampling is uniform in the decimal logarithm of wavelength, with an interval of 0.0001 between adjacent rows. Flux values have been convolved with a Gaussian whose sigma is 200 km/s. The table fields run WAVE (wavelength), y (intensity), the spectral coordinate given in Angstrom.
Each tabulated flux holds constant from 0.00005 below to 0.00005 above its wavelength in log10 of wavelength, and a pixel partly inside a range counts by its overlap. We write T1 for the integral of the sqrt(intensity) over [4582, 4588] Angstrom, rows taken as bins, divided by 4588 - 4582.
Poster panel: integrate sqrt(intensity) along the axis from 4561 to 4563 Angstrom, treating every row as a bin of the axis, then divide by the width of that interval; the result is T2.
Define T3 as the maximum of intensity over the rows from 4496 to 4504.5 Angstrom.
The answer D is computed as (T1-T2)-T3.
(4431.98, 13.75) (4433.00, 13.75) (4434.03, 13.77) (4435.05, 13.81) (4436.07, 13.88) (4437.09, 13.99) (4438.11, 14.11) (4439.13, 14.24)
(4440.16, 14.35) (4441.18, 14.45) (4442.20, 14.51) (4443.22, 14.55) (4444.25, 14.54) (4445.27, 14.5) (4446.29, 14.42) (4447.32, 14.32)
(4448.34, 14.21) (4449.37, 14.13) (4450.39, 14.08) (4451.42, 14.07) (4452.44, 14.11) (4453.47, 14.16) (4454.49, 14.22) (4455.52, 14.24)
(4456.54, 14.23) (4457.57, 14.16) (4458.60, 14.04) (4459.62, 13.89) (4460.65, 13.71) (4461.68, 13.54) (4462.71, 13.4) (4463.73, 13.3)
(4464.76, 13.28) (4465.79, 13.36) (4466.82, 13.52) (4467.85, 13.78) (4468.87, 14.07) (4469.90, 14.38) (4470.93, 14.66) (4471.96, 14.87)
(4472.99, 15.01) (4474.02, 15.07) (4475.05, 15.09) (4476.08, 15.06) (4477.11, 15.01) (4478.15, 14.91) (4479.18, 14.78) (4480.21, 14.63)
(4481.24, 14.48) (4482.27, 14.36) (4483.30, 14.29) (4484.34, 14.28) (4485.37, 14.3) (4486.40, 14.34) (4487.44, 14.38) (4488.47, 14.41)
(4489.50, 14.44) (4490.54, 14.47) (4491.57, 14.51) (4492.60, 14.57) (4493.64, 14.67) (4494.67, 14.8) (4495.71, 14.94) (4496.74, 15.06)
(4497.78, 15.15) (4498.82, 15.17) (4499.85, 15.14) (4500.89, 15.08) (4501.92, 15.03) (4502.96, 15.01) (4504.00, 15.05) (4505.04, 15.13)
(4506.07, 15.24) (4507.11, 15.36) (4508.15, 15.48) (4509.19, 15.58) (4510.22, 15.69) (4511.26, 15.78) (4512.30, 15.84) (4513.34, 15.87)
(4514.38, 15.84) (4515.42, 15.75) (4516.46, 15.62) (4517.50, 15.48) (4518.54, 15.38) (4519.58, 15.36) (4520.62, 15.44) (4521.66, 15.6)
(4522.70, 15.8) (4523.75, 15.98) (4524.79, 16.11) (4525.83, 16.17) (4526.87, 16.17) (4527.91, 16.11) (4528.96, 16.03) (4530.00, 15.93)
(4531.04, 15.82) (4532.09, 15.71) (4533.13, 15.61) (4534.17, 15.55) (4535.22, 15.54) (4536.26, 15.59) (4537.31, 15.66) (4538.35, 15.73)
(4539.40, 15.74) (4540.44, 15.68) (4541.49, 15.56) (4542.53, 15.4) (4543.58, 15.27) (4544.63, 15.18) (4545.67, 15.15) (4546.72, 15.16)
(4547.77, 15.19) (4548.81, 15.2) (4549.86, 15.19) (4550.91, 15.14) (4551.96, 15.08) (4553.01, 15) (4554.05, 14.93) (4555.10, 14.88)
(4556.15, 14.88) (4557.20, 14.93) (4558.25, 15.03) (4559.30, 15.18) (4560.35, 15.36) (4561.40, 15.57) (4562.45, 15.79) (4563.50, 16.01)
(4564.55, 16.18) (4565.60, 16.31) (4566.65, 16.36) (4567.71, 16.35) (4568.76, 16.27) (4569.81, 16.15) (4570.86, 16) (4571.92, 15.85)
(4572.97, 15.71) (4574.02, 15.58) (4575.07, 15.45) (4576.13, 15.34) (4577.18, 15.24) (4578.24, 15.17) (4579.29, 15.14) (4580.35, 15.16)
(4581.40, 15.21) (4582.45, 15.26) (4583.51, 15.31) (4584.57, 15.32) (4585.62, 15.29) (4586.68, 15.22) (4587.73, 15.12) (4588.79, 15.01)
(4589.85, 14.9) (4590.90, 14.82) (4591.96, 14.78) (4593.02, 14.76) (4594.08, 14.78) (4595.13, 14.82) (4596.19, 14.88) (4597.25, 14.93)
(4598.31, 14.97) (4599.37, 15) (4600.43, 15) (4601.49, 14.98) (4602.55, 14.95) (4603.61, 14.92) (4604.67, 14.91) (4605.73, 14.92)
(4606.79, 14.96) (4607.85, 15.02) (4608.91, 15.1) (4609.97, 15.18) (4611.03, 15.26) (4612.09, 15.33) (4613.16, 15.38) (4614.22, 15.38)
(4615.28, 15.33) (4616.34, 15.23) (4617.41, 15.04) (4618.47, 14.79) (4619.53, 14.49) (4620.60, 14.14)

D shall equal -15.2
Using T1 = 3.91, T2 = 3.96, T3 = 15.17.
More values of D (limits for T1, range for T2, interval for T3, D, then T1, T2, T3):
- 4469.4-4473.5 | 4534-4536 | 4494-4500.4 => -15.3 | 3.84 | 3.94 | 15.17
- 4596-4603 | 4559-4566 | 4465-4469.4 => -14.2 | 3.86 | 3.97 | 14.07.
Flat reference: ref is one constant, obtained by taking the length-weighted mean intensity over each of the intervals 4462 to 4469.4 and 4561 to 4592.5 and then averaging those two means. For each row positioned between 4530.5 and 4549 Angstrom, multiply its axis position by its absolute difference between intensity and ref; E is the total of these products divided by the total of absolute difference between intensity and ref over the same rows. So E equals 4538.8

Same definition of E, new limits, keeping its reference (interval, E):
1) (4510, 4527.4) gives 4518.9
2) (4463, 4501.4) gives 4478.3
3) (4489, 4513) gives 4505.1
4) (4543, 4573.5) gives 4561.8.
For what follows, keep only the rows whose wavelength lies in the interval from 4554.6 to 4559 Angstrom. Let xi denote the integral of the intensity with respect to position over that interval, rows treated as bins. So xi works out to 66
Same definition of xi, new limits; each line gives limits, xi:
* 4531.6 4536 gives 69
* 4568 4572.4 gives 71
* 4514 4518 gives 63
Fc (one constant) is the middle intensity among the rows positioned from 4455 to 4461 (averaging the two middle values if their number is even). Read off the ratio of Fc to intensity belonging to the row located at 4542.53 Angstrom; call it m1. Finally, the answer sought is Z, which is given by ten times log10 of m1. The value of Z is -0.38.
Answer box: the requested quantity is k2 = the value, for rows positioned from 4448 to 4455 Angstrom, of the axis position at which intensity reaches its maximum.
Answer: 4454.49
